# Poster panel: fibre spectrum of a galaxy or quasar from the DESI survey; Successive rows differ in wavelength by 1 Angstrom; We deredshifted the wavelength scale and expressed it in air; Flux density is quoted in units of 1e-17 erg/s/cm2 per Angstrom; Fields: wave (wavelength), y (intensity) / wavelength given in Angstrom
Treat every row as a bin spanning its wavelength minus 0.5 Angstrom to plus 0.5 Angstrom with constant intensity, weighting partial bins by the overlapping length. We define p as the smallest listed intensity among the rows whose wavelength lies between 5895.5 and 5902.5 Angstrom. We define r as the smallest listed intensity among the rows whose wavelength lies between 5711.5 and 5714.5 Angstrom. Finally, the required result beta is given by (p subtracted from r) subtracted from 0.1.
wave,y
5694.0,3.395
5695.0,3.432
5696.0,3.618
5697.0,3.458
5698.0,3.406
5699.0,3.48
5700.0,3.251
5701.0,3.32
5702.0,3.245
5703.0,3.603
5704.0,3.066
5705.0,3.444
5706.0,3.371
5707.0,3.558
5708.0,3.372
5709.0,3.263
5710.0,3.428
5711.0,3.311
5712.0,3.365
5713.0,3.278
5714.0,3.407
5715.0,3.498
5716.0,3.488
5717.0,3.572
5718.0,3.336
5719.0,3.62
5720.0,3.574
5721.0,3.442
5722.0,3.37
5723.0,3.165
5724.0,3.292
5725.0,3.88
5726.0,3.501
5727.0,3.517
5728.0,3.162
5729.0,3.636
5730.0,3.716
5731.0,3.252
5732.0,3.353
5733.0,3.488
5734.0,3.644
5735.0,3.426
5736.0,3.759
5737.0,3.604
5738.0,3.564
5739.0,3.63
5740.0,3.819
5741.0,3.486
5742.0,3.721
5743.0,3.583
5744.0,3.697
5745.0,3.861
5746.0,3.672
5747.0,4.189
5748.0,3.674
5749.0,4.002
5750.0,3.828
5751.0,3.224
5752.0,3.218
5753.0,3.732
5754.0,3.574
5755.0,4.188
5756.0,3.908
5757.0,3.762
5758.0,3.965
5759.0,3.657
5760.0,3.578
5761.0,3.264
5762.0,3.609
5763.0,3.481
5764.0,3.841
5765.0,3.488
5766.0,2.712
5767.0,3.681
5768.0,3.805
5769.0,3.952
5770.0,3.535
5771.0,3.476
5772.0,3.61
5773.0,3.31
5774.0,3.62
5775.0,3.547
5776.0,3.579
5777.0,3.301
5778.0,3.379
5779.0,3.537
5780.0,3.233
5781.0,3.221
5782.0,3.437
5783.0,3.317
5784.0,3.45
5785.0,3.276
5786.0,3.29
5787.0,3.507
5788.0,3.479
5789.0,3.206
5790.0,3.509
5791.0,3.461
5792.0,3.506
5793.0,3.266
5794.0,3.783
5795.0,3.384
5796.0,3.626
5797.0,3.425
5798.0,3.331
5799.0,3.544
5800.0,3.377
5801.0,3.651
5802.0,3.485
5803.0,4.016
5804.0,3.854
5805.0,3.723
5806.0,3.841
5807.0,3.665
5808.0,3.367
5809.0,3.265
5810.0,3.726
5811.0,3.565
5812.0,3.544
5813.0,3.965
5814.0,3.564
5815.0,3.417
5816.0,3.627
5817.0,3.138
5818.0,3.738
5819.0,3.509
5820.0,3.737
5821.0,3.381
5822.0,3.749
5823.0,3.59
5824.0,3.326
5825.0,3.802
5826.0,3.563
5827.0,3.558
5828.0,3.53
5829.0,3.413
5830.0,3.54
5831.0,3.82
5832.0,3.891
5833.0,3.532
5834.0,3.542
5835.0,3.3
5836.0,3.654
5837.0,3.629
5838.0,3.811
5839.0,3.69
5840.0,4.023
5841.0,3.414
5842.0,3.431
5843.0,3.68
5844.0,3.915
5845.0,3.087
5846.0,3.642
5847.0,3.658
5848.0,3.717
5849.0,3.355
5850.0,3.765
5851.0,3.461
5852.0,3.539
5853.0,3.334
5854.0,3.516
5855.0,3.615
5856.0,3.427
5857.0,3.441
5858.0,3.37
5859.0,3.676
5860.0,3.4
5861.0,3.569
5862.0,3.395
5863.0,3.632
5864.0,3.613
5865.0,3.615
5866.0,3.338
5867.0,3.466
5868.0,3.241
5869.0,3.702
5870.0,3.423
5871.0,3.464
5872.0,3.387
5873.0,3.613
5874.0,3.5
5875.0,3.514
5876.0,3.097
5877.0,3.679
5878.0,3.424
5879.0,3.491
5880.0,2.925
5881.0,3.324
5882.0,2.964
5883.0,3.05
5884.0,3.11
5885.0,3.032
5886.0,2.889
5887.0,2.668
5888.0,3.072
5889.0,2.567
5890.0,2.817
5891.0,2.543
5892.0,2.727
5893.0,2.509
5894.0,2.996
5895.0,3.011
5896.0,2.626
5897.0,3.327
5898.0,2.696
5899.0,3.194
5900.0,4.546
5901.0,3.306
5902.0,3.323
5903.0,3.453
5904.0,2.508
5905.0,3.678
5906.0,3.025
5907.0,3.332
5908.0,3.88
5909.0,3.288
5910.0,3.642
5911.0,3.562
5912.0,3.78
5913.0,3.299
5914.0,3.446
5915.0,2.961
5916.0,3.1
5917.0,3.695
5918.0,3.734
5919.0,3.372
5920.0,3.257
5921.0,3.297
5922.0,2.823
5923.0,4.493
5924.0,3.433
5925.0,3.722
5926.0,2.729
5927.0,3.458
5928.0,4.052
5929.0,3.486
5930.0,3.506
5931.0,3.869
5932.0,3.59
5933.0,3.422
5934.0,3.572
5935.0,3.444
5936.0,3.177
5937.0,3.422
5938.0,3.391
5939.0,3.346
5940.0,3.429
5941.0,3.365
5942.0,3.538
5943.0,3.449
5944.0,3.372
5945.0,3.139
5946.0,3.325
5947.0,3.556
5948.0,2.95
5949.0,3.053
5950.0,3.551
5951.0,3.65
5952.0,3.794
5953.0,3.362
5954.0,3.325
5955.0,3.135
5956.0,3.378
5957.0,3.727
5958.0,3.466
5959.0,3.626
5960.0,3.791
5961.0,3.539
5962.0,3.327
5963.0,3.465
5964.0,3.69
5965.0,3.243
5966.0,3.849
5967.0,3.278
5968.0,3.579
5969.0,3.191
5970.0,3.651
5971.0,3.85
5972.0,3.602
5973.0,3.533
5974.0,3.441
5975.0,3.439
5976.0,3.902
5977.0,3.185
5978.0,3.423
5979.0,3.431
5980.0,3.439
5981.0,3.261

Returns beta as -0.55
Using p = 2.626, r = 3.278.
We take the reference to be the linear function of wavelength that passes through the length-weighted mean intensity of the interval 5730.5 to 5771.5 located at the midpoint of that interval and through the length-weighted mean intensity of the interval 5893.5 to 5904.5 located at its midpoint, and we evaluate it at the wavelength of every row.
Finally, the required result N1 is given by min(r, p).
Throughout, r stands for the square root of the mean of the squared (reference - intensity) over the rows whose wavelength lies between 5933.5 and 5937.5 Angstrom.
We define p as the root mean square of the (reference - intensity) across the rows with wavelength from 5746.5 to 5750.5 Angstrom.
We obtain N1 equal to 0.34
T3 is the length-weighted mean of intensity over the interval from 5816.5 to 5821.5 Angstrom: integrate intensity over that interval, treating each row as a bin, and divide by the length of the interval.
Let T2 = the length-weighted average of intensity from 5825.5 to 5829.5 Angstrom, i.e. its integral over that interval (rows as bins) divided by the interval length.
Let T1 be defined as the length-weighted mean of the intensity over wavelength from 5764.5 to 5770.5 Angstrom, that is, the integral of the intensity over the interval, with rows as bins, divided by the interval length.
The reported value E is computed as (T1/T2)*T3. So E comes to 3.5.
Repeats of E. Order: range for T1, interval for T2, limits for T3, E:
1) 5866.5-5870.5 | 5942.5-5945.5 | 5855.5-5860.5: 3.6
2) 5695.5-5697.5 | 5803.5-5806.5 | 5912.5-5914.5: 3.1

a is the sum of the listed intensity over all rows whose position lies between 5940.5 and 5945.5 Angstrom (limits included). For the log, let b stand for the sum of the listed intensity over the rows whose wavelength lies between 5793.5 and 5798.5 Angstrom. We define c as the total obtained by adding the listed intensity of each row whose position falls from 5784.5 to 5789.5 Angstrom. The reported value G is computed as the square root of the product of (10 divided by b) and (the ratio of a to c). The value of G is 0.757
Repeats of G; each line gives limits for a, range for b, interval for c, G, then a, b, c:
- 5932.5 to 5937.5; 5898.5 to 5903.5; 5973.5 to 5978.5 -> 0.741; 17.0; 17.8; 17.4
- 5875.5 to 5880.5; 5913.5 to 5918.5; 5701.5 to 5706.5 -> 0.766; 16.6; 16.9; 16.7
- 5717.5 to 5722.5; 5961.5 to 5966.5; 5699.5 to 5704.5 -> 0.774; 17.3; 17.6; 16.5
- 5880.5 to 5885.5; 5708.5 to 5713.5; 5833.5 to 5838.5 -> 0.720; 15.5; 16.6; 17.9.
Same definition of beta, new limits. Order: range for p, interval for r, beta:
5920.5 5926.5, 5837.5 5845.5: -0.26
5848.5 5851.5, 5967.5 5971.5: 0.26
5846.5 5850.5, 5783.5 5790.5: 0.25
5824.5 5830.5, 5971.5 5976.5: 0.07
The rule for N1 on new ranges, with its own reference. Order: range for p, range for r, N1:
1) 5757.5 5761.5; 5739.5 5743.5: 0.13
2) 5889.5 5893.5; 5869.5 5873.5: 0.23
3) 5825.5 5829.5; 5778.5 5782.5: 0.13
